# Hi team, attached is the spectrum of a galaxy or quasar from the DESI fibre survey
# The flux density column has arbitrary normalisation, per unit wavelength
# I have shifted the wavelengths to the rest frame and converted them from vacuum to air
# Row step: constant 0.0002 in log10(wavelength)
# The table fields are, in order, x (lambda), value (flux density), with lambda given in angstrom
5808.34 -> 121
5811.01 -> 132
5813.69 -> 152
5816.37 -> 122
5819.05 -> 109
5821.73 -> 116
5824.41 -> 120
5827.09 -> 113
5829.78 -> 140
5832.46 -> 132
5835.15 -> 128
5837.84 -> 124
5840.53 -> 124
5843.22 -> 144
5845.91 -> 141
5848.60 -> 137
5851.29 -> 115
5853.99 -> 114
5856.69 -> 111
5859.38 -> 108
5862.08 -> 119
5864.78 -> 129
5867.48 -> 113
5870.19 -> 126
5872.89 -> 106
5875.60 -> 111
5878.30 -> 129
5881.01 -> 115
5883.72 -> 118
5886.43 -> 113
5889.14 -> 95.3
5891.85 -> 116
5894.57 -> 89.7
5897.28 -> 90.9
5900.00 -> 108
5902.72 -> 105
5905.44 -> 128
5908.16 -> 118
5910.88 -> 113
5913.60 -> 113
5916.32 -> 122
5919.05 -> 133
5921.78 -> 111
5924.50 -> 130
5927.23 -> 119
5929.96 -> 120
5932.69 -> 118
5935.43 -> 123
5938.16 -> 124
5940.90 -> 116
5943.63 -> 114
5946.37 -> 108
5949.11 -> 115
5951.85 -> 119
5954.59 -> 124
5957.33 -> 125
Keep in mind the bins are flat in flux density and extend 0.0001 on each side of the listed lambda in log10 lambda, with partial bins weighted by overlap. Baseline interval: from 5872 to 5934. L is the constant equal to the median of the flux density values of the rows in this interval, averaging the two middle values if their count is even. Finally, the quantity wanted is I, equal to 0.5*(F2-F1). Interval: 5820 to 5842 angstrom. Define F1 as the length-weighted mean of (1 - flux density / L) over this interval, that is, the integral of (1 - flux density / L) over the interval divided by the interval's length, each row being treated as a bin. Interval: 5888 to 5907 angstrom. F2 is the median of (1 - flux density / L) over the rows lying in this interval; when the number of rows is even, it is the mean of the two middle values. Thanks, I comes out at 0.08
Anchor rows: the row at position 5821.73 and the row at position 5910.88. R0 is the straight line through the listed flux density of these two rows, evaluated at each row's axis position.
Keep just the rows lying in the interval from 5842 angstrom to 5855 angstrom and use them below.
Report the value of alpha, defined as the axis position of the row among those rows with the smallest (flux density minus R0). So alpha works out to 5853.99 angstrom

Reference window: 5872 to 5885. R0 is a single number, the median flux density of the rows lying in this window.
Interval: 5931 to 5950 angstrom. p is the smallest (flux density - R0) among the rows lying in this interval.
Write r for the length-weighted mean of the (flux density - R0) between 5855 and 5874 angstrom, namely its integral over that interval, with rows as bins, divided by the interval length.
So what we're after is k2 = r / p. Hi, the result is -0.2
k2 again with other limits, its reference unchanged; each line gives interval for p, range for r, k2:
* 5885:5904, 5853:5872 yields -0.1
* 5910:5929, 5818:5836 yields -1.9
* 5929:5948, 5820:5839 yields -1.3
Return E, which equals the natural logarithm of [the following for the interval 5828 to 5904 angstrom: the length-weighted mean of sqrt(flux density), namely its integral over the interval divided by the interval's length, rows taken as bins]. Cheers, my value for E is 2.38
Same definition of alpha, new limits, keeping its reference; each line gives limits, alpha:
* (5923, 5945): 5943.63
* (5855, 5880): 5872.89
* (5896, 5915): 5897.28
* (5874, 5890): 5889.14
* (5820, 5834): 5827.09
